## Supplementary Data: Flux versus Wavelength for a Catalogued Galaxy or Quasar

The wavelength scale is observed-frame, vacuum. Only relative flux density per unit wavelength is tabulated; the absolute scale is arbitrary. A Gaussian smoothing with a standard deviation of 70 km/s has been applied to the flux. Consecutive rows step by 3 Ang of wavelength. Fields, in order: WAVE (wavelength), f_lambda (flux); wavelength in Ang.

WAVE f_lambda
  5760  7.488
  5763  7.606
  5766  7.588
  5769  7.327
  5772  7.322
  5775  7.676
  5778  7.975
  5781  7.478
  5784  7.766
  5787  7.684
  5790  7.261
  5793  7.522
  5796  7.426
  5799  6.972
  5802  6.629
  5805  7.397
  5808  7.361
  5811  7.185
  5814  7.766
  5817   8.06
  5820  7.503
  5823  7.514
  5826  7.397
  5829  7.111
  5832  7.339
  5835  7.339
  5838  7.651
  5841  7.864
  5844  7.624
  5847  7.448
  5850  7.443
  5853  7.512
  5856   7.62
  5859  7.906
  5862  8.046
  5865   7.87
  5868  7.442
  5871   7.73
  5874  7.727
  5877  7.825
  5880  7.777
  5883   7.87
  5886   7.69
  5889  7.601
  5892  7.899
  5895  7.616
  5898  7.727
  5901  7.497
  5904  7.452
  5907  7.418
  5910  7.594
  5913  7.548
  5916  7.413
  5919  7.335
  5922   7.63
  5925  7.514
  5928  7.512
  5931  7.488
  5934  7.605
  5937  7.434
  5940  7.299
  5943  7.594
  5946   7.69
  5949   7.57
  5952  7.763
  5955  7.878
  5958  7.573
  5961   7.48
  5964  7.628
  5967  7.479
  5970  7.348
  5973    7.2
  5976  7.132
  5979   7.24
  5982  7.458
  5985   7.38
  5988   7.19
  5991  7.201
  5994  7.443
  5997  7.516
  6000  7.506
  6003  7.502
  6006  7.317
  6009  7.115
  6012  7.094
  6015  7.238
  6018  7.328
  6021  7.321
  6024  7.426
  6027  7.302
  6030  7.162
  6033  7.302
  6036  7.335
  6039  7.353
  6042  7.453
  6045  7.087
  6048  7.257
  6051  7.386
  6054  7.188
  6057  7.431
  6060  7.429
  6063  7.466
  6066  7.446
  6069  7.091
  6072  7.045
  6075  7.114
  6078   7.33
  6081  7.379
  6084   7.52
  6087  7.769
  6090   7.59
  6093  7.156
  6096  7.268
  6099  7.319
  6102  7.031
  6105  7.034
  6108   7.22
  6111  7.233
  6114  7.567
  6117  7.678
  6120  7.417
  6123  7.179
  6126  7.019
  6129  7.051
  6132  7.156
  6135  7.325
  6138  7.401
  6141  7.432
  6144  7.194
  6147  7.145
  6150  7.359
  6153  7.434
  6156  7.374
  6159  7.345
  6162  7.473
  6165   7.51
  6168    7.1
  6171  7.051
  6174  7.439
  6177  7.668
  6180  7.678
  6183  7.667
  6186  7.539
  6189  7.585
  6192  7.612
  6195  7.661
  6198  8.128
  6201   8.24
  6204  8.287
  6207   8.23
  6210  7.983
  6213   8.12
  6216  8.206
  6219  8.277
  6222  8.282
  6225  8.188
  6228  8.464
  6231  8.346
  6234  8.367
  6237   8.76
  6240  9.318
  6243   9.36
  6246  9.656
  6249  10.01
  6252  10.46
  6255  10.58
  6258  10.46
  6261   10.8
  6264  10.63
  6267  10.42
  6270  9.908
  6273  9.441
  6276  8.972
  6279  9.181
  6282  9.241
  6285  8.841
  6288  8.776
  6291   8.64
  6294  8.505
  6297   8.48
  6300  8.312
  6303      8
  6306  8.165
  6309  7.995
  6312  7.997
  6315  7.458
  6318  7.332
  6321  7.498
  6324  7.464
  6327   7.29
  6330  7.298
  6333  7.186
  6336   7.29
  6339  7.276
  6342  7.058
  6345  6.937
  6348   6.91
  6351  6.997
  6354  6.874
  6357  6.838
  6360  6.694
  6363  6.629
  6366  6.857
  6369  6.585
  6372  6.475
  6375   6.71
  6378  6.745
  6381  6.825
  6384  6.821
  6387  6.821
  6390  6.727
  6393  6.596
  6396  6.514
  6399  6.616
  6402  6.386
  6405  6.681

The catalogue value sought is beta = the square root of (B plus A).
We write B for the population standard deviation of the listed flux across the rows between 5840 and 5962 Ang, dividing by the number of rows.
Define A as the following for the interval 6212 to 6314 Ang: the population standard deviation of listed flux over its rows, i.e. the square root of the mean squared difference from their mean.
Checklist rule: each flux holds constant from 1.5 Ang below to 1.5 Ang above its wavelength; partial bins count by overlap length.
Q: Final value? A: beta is 1.0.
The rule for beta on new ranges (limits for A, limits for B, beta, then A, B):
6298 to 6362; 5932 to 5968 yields 0.8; 0.46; 0.15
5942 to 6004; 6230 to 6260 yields 1.0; 0.19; 0.81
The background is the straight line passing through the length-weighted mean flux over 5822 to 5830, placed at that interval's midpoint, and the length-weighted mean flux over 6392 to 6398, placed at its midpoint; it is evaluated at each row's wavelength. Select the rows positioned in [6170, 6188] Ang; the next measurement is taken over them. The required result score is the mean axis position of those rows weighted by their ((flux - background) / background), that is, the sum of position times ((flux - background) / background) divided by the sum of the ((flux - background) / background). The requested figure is 6179.8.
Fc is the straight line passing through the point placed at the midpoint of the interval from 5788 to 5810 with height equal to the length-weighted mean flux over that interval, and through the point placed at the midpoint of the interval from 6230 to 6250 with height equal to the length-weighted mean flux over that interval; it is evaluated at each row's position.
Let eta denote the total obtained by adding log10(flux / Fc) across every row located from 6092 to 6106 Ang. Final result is -0.4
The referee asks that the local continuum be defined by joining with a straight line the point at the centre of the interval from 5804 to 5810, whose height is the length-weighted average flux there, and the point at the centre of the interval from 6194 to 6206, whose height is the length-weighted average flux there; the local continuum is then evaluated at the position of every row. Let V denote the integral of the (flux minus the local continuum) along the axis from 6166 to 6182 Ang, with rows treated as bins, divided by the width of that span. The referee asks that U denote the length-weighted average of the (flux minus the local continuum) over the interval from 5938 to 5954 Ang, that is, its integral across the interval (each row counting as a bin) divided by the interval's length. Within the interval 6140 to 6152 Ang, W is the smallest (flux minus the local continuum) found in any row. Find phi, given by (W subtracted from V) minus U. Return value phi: 0.2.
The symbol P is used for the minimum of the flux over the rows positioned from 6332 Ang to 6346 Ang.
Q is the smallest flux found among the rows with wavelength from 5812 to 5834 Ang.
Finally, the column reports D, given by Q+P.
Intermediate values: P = 6.937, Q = 7.111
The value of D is 14.0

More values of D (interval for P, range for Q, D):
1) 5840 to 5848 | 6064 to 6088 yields 14.5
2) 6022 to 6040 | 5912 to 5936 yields 14.5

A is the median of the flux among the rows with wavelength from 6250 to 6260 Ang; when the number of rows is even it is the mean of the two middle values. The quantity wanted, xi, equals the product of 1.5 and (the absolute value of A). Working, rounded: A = 10.5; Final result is 15.7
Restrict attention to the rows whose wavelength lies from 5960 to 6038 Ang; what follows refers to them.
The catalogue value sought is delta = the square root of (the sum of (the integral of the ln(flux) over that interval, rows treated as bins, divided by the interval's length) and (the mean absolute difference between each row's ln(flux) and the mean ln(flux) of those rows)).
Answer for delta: 1.42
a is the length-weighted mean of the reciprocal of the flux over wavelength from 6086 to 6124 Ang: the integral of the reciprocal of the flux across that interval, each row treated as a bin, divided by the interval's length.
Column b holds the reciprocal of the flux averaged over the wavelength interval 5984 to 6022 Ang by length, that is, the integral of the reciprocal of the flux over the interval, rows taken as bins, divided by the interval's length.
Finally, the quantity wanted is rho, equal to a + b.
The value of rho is 0.273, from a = 0.136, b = 0.137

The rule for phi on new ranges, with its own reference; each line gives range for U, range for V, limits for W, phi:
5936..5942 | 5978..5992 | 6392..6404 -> 1.9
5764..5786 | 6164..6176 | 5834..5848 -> -1.0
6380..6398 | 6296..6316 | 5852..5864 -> 1.4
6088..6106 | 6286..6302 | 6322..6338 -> 2.1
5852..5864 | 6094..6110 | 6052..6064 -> -0.4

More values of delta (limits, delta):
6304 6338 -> 1.43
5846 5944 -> 1.43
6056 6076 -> 1.42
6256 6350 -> 1.49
